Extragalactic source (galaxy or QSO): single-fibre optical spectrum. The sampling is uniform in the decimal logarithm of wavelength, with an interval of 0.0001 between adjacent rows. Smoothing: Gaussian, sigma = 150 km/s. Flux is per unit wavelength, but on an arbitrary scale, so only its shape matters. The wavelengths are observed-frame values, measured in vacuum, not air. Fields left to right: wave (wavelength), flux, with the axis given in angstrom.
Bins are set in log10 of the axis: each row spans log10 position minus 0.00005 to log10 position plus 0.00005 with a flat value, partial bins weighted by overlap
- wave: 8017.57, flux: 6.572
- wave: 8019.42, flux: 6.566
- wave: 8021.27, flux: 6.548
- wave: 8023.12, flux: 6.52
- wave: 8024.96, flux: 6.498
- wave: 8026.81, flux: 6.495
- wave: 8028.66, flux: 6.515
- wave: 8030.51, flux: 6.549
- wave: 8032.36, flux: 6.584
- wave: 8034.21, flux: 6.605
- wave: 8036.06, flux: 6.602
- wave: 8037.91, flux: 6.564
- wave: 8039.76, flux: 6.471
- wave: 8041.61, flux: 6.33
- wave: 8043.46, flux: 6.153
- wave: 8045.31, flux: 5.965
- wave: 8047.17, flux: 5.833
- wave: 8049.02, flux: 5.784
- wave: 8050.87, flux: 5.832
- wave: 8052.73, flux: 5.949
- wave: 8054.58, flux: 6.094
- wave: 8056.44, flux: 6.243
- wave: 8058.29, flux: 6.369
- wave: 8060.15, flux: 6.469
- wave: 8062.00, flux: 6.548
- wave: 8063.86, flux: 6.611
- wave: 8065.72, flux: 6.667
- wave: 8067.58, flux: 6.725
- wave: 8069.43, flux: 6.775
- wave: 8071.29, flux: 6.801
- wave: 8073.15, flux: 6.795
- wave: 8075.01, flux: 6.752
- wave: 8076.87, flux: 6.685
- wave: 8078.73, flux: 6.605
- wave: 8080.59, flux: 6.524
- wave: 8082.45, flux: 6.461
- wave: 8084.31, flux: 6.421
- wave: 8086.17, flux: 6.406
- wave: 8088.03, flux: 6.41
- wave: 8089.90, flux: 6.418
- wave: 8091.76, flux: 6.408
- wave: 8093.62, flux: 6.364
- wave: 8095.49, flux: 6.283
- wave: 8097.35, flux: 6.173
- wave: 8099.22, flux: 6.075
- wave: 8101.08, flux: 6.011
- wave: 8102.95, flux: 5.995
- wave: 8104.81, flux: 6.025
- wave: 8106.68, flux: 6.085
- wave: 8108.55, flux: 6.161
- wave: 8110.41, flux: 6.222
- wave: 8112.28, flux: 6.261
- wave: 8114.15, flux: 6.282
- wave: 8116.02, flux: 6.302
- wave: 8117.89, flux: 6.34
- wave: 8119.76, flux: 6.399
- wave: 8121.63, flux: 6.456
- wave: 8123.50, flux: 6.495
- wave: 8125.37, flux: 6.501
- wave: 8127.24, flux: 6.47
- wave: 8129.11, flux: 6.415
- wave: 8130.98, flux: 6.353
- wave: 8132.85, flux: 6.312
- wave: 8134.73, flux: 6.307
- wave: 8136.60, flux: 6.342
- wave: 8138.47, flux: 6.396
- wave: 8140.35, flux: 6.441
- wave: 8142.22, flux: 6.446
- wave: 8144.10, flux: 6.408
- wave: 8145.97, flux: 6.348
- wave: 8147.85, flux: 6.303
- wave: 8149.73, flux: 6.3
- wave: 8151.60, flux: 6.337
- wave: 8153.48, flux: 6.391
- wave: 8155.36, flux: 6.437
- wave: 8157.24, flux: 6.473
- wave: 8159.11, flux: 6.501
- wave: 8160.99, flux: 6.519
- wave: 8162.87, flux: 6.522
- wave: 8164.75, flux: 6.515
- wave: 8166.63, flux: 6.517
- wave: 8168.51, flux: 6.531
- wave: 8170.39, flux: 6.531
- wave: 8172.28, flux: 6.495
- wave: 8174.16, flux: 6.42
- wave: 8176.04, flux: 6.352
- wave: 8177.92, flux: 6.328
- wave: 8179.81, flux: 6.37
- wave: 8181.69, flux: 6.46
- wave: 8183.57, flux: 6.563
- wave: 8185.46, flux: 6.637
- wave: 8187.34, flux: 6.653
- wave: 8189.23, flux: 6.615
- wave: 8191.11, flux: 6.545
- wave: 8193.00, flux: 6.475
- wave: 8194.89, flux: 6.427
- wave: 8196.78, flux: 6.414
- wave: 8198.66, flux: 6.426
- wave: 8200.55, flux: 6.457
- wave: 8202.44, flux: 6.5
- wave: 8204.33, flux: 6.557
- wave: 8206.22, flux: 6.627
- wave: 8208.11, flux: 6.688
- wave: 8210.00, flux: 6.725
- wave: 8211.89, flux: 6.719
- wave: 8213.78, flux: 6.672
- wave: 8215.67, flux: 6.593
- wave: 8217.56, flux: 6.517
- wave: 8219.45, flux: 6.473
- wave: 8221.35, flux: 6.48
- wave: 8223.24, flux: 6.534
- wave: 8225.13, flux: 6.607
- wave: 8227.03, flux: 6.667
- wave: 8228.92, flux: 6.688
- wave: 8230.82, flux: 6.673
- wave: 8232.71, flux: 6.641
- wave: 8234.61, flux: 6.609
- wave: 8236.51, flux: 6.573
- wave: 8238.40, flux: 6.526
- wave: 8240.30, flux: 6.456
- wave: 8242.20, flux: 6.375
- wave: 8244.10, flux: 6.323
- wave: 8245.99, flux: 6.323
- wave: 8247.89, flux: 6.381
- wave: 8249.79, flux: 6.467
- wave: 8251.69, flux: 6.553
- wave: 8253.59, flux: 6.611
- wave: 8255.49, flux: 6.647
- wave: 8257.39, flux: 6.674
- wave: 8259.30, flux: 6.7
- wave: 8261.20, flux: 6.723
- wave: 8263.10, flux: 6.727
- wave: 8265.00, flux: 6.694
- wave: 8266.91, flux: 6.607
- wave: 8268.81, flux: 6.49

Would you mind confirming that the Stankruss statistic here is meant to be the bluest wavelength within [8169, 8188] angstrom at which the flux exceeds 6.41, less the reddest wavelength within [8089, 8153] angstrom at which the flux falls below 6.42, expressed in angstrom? 18.8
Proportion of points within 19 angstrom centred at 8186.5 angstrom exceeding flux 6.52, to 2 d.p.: 0.50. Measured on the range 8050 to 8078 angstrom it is 0.60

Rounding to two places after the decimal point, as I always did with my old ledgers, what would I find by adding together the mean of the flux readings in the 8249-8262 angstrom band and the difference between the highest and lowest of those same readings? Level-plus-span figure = 6.88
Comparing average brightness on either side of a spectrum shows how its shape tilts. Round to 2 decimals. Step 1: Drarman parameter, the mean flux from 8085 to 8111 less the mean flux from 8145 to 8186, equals -0.23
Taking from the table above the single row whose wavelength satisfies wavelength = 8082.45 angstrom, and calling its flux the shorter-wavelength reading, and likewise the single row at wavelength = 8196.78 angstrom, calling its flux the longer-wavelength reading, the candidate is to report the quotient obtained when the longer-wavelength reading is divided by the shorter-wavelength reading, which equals 0.993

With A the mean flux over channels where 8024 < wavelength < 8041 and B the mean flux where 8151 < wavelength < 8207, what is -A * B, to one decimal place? -42.4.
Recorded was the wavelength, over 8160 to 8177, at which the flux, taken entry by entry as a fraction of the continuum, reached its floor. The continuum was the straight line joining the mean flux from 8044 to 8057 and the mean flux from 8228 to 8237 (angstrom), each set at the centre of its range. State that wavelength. 8176.04 angstrom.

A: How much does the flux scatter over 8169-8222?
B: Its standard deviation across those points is 0.11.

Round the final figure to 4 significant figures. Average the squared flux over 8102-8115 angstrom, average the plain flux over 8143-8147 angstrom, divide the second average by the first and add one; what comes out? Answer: 1.169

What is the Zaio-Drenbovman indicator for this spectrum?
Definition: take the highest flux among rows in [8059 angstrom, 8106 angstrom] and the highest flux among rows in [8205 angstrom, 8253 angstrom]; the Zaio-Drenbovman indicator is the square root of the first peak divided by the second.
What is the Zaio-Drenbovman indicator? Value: 1.01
